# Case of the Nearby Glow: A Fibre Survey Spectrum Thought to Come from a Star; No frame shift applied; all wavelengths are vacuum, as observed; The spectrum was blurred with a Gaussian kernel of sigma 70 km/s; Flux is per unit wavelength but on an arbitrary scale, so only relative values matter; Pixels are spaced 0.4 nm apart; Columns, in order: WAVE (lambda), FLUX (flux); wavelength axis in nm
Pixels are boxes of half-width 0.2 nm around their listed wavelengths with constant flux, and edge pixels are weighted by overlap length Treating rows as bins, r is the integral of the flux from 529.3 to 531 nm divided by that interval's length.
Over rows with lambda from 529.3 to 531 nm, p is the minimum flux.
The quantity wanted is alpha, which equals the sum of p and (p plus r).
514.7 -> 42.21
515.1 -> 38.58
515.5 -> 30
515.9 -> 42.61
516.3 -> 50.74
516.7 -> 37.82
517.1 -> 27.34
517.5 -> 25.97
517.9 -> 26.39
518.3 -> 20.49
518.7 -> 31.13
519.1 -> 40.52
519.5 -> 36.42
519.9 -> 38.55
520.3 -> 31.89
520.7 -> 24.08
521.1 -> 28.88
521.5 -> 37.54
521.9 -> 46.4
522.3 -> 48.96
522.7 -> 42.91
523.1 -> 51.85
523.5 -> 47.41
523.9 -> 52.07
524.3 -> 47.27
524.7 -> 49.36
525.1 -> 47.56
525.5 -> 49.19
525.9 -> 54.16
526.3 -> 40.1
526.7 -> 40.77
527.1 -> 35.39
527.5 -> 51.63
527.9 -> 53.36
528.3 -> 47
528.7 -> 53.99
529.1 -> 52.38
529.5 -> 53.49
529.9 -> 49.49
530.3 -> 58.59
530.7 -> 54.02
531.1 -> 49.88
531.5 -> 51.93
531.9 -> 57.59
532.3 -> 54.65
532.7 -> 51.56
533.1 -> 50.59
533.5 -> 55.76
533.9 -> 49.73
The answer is 153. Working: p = 49.49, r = 54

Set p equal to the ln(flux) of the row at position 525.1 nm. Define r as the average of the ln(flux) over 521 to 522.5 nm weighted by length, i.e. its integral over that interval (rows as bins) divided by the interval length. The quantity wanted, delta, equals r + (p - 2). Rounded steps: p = 3.86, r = 3.70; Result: 5.56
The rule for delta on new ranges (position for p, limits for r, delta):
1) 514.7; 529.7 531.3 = 5.71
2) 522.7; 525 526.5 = 5.62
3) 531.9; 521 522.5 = 5.75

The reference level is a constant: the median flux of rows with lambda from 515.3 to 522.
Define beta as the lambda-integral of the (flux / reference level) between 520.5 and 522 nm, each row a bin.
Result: 1.6 nm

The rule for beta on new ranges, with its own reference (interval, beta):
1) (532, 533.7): 2.8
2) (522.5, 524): 2.3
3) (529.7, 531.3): 2.7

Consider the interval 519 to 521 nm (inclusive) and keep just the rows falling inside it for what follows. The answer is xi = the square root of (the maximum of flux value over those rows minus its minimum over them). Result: 4.1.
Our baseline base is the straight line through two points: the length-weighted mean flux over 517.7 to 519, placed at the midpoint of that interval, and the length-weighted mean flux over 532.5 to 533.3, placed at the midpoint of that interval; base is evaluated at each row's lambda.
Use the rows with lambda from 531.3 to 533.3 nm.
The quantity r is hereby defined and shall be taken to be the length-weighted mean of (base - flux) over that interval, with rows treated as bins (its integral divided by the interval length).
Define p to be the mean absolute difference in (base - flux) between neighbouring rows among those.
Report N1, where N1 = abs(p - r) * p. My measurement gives 23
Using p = 3.5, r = -3.2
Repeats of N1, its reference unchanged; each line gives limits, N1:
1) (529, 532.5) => 43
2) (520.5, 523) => 68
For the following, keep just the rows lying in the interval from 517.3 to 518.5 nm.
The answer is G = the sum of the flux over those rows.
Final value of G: 73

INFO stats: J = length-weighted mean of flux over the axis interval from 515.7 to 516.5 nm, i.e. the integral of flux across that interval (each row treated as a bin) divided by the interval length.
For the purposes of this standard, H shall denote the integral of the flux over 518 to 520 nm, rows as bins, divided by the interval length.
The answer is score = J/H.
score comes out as 1.42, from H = 33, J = 47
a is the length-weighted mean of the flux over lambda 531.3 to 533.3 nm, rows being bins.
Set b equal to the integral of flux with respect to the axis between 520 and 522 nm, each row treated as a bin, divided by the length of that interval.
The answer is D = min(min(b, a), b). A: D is 33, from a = 53.3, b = 33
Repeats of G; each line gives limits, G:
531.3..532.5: 164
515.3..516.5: 123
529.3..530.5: 162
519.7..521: 95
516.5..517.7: 91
